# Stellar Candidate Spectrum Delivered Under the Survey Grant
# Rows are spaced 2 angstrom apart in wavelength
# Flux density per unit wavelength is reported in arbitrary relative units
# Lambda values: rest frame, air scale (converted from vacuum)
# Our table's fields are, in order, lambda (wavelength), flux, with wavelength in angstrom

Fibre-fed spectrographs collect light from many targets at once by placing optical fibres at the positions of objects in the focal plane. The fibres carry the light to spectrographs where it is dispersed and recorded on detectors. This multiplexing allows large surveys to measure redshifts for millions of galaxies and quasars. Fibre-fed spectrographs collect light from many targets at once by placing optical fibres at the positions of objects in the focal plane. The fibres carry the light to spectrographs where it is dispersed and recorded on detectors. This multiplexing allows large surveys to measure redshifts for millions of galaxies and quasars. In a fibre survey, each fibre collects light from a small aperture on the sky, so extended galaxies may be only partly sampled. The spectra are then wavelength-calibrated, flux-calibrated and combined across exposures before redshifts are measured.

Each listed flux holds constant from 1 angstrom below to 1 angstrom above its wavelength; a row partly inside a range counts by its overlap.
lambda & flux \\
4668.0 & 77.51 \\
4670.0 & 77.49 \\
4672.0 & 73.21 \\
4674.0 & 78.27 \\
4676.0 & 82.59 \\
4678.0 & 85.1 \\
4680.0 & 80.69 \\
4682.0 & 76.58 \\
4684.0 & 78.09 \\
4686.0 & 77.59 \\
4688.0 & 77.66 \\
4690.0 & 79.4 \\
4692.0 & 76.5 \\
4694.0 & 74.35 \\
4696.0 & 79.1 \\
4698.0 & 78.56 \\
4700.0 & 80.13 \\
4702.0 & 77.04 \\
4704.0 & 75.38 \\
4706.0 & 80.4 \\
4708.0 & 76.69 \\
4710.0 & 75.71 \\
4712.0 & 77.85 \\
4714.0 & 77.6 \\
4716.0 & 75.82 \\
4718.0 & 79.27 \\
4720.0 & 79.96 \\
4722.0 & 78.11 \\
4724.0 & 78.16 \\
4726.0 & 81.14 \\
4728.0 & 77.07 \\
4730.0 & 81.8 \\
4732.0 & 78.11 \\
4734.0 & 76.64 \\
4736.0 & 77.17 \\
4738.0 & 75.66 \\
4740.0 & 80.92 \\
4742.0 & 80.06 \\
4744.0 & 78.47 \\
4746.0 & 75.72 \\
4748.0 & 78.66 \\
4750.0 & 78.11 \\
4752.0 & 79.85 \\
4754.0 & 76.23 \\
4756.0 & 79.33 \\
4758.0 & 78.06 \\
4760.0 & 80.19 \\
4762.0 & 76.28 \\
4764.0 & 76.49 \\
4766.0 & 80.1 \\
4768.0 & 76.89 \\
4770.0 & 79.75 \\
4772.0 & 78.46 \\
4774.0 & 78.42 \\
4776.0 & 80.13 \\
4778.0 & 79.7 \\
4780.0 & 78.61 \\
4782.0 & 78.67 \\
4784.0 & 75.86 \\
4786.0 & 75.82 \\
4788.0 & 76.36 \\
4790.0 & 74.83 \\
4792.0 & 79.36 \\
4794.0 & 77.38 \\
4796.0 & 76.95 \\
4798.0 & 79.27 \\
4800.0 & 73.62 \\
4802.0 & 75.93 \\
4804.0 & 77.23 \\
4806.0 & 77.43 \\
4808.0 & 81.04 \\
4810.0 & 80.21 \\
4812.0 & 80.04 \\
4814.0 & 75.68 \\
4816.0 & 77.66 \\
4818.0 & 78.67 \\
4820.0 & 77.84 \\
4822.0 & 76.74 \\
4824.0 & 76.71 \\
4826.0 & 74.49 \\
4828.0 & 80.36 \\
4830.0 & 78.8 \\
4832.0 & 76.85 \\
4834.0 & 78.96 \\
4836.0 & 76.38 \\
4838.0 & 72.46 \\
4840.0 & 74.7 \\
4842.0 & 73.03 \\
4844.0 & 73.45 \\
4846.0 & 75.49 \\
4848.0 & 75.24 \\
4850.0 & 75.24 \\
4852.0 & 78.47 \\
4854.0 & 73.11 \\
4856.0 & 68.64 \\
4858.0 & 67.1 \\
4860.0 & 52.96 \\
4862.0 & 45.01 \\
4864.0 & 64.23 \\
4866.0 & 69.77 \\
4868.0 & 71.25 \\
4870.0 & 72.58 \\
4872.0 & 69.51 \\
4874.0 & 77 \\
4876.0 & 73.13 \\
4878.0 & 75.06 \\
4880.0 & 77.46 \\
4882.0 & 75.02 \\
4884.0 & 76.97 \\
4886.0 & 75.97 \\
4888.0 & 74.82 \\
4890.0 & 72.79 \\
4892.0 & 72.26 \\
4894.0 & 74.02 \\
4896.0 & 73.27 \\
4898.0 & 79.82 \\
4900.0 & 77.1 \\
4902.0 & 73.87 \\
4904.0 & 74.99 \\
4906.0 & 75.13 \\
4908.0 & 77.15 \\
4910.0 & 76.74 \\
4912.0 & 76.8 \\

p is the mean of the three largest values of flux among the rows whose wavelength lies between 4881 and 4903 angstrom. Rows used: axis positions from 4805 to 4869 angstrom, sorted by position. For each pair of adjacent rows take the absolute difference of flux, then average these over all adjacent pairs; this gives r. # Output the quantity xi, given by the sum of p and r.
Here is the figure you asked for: 81.3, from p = 78.0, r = 3.3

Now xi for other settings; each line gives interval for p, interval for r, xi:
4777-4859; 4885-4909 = 82.5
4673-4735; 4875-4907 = 85.1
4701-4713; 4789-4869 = 81.6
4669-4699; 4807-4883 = 86.1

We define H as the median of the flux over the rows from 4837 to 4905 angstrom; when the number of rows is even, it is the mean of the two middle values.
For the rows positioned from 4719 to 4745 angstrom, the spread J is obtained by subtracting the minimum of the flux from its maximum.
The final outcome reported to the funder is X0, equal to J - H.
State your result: -67.5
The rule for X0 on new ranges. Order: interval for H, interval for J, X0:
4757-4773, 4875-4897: -73.1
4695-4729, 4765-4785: -73.8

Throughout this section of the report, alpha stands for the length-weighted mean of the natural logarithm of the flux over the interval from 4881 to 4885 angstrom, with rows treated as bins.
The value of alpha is 4.33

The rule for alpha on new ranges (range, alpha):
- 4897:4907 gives 4.33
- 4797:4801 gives 4.34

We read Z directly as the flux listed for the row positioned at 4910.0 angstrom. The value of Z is 76.74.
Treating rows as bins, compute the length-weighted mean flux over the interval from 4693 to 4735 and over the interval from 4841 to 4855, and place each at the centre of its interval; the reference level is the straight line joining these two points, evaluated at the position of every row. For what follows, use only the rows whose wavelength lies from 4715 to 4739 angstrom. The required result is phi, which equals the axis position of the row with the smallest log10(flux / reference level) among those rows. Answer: 4716.0 angstrom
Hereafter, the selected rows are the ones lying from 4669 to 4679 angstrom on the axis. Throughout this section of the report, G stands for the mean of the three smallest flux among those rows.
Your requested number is 76.3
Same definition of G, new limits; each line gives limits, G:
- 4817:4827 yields 76.0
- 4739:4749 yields 77.6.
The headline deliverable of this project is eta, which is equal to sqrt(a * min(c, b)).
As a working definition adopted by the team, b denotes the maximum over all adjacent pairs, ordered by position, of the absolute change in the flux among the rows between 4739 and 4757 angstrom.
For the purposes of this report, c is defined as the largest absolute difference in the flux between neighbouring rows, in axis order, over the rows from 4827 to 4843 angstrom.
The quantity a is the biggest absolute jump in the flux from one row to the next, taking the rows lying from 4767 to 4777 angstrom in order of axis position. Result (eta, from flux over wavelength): 3.22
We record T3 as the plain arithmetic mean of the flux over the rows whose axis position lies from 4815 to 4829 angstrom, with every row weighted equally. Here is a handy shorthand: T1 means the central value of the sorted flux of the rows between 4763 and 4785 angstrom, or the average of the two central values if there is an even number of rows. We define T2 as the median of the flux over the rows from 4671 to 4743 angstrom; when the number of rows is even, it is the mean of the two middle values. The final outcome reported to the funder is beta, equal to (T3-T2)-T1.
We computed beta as -79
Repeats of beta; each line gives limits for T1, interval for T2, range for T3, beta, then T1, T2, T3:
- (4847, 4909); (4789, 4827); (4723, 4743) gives -73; 74.0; 77.4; 78.7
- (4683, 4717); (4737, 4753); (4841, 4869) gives -87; 77.6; 78.6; 68.8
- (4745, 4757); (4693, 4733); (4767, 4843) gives -79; 78.4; 78.1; 77.4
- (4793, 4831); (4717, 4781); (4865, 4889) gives -82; 77.4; 78.5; 74.0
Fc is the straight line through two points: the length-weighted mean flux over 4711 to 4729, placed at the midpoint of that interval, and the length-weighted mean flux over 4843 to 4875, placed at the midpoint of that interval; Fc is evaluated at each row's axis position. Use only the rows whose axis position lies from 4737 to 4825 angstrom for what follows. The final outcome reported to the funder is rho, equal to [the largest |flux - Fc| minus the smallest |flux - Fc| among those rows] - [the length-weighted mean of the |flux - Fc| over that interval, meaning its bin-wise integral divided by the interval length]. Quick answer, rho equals 4.6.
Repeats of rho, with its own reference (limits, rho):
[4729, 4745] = 2.0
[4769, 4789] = 0.1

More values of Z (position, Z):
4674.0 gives 78.27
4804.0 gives 77.23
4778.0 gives 79.7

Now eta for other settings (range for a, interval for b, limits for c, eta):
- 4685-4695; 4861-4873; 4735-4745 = 3.91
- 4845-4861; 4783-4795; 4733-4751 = 8.00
